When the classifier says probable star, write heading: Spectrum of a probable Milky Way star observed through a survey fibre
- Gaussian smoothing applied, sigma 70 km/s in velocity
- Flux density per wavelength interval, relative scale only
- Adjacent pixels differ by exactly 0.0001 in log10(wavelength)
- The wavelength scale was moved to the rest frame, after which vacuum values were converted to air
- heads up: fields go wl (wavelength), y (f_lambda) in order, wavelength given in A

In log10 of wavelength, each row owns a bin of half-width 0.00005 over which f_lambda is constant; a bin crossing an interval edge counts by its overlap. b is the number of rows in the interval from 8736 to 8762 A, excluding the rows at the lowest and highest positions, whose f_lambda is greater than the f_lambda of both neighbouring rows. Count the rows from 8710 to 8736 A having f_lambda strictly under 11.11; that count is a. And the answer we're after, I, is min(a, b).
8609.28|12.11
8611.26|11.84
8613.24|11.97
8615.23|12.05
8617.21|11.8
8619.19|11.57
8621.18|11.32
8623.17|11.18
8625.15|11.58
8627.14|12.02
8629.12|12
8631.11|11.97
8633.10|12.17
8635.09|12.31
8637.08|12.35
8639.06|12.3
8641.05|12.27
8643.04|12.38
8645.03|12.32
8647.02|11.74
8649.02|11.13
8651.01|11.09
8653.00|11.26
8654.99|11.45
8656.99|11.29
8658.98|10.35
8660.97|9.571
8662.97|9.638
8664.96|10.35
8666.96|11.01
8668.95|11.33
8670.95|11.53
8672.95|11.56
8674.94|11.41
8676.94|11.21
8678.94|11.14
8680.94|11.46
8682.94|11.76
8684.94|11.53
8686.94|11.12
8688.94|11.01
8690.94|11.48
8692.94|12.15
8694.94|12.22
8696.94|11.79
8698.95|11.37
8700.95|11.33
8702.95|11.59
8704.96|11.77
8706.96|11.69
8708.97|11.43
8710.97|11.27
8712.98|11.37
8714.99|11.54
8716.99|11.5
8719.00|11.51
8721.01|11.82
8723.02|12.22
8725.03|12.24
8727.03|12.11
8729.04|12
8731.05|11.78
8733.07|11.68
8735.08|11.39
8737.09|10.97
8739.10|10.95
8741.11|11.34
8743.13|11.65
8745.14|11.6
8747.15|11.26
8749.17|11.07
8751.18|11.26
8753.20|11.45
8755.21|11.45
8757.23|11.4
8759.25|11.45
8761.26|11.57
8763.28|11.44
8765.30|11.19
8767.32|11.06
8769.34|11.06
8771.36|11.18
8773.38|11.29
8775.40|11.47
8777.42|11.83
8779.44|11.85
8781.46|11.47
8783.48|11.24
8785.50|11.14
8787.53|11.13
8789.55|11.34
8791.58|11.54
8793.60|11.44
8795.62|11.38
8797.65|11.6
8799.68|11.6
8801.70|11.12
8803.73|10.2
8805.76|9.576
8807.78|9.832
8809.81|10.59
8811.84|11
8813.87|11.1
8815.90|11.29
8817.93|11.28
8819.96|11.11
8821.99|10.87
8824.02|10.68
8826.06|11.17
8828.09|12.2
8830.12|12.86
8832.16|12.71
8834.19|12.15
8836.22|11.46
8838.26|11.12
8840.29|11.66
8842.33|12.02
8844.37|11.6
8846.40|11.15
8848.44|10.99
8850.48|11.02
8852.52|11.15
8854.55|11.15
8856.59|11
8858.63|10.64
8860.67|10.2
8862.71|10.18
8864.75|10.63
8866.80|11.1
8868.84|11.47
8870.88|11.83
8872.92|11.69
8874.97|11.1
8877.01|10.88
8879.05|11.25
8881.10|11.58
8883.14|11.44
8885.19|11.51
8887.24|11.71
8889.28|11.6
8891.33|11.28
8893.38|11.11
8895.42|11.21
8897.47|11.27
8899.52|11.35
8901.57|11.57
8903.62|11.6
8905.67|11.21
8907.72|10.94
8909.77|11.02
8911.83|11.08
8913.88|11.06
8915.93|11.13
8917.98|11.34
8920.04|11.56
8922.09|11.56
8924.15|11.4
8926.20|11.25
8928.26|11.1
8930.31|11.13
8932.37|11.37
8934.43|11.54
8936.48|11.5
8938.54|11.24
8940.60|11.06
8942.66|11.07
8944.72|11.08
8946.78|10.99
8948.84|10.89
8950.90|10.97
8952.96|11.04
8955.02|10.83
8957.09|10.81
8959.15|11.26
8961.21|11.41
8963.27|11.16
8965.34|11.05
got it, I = 0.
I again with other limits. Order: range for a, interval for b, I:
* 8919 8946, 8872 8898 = 2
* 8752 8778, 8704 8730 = 2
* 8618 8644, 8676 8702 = 0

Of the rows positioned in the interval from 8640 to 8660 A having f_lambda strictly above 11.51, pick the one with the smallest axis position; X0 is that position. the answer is 8641.05 A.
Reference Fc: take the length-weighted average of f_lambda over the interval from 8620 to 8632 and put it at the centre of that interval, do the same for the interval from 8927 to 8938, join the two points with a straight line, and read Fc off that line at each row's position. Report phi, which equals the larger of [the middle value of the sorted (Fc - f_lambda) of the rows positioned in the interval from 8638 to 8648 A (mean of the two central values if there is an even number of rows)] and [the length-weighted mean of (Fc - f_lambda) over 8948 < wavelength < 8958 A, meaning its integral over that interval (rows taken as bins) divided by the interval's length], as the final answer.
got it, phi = 0.39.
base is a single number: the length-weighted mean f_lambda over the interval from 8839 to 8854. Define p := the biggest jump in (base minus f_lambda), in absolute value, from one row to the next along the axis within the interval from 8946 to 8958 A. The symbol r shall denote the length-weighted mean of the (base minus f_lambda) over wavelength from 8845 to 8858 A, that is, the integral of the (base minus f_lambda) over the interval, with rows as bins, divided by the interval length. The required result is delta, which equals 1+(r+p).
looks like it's 1.5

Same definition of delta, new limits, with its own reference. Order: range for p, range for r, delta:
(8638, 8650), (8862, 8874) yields 1.8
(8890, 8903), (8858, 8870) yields 1.9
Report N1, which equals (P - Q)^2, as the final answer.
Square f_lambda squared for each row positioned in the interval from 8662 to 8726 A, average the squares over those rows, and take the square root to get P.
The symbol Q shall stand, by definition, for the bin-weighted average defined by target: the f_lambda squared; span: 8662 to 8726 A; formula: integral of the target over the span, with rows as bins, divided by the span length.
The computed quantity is 0.21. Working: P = 132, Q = 131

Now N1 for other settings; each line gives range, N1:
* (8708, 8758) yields 0.05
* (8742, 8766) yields 0.00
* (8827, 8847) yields 0.10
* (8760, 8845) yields 0.55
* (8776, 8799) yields 0.00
